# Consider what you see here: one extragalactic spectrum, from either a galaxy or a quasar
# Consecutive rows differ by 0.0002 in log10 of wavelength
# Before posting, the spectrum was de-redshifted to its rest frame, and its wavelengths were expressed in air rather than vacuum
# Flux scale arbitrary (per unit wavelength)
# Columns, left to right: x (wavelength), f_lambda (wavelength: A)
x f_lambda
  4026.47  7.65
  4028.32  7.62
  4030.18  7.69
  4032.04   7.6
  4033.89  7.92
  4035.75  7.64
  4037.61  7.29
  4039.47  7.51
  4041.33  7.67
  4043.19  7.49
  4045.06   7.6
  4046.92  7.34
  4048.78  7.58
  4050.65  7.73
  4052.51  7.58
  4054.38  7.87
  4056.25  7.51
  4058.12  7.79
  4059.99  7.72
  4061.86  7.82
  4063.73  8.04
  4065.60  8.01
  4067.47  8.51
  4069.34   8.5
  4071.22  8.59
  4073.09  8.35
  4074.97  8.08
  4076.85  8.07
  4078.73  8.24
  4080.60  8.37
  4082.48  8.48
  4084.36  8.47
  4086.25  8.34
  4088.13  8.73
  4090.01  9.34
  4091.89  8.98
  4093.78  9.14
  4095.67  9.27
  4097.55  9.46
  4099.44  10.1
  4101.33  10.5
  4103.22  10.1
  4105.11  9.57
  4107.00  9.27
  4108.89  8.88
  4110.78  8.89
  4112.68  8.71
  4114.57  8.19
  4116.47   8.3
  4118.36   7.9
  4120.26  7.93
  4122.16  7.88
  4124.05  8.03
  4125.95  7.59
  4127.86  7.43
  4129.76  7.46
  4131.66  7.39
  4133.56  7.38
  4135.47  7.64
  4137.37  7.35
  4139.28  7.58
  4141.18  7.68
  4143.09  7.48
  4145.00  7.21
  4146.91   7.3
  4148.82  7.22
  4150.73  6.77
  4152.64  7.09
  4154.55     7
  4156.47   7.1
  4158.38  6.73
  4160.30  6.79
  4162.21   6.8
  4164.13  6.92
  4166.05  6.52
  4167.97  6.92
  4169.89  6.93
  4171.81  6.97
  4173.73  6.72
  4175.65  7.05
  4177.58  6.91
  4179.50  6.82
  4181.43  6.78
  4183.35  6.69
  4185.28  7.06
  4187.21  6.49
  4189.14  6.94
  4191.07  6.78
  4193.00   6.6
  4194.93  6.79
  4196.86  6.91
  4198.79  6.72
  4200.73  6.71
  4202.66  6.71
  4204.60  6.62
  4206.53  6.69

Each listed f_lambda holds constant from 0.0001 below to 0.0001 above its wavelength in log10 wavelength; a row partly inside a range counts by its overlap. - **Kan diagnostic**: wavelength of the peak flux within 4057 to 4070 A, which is 4067.47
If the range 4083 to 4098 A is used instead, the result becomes 4097.55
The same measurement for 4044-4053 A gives 4050.65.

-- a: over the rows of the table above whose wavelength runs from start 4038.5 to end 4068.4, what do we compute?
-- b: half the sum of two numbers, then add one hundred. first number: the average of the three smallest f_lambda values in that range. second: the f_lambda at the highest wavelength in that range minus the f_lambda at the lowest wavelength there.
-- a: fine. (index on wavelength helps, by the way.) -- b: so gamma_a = 104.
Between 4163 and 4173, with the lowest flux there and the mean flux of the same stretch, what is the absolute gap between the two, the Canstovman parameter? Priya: 0.33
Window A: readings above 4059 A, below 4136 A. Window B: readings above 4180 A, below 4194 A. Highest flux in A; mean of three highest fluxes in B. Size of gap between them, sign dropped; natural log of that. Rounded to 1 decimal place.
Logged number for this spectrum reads 1.3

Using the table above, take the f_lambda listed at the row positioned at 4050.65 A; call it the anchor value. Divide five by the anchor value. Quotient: 0.65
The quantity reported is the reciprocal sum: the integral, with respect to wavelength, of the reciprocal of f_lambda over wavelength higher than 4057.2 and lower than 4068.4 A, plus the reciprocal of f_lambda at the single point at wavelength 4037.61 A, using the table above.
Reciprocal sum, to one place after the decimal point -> 1.5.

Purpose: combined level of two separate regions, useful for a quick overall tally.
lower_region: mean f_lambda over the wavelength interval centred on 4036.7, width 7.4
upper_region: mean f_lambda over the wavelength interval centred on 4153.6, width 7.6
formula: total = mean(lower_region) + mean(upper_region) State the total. 14.6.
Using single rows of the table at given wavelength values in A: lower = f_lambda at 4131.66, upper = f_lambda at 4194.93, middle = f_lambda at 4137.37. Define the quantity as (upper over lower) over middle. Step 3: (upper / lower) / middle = 0.125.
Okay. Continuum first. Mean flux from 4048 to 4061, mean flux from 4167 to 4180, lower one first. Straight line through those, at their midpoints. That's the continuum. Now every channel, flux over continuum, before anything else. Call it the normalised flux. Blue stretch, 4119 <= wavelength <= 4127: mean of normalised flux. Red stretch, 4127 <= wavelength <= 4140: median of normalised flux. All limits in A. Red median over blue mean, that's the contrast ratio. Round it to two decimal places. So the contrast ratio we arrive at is 0.95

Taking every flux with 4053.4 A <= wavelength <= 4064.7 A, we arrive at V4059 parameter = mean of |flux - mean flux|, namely 0.12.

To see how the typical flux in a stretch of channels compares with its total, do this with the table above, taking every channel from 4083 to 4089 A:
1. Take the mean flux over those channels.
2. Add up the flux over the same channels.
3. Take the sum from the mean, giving -17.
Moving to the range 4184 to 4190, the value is -14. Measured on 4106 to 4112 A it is -18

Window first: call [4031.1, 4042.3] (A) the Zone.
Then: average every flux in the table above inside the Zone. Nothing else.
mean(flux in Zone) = 7.6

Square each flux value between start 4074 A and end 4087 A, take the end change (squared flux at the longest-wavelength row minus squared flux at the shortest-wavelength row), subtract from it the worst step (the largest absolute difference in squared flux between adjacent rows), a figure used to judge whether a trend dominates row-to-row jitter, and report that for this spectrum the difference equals 1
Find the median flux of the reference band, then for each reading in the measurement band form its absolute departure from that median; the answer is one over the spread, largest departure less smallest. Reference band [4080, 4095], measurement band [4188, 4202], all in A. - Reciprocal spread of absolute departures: 2.9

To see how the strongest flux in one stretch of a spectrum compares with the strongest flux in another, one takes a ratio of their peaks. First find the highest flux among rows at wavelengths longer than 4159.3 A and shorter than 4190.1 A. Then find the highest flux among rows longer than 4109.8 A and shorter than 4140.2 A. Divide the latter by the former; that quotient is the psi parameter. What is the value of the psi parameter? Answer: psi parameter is 1.26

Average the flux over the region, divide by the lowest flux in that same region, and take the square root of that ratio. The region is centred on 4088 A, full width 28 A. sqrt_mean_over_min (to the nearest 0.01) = 1.05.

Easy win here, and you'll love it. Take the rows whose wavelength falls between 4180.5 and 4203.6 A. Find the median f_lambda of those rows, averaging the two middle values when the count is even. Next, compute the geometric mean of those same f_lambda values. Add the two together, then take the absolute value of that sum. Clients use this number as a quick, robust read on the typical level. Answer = 13.5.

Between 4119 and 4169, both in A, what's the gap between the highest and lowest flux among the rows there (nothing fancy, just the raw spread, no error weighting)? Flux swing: 1.5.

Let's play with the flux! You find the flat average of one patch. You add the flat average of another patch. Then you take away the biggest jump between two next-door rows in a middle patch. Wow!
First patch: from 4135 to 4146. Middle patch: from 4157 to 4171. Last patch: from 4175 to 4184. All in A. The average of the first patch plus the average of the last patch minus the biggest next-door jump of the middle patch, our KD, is 13.9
